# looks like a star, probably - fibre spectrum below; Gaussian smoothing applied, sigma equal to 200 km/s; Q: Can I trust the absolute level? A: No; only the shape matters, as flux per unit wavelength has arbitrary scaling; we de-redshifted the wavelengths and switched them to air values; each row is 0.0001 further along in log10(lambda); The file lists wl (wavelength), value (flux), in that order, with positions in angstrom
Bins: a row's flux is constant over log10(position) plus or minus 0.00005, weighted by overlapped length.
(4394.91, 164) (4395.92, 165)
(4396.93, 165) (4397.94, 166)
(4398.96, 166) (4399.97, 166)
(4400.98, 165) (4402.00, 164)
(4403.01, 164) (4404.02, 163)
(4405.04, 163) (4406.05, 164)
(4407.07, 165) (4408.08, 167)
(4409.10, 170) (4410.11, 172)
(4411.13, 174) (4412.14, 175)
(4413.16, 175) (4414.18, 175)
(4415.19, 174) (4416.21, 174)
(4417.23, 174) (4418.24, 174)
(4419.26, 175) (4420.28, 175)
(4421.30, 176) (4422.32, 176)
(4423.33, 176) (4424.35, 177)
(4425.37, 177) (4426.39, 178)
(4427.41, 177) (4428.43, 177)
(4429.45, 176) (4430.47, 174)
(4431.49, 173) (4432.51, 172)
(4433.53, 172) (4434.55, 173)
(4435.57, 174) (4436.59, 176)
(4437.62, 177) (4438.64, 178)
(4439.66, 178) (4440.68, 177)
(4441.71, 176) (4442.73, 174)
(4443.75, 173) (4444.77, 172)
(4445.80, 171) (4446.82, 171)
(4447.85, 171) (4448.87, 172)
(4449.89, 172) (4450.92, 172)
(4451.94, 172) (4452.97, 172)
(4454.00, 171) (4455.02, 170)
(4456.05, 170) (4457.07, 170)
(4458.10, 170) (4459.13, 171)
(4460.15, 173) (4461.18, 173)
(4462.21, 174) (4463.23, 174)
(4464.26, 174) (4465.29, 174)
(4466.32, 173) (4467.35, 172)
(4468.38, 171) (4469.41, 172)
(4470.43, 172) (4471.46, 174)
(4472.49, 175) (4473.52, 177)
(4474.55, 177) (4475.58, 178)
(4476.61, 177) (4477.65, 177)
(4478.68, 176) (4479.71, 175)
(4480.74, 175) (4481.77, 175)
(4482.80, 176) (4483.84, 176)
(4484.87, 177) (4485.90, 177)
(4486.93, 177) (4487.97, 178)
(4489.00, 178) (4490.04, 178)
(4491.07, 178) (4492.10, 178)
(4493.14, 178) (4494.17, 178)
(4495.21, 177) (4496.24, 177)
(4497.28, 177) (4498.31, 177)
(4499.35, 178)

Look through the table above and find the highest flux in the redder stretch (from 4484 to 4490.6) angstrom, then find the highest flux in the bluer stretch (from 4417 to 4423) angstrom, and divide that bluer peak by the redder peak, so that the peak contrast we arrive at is 0.99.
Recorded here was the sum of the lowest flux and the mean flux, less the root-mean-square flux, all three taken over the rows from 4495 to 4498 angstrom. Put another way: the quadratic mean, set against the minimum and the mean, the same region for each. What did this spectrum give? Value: 177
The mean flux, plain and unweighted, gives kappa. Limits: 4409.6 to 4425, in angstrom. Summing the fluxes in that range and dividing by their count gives 175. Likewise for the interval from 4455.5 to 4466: 172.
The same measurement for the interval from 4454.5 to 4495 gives 175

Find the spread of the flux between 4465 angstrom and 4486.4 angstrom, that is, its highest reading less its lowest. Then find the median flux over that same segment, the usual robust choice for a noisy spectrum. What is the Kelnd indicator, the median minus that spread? 168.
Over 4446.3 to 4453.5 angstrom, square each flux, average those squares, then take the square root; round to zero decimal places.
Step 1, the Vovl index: 172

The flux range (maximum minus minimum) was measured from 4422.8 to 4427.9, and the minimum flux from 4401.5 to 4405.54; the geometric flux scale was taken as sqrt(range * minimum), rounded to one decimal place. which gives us 18.1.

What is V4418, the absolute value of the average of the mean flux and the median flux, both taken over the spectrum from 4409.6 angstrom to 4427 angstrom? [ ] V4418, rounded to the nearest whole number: 175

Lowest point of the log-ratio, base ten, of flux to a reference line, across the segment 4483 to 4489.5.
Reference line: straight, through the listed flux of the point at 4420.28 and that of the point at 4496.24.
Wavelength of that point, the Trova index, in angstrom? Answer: 4483.84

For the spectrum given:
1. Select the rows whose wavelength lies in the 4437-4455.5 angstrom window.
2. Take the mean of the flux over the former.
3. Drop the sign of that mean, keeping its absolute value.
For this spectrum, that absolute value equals 173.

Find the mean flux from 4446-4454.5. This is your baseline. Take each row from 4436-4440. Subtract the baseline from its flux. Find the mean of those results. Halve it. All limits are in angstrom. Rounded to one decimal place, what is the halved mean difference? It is 2.8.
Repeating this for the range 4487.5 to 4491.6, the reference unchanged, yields 3.2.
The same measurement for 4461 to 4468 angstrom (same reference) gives 0.9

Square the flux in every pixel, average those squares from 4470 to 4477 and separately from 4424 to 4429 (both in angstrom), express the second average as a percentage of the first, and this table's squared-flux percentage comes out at 102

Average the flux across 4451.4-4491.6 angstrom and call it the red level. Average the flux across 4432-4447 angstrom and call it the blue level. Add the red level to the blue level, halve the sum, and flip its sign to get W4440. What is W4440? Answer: -174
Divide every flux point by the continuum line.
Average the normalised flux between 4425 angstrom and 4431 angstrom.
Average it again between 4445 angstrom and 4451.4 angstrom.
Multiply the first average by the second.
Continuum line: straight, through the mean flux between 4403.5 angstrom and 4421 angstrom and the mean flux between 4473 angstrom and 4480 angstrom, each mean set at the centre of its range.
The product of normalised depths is 1.01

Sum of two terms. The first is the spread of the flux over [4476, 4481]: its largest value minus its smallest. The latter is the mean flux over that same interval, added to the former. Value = 178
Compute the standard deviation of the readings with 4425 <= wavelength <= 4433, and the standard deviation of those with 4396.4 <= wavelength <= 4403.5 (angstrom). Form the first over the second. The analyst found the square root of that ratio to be 1.57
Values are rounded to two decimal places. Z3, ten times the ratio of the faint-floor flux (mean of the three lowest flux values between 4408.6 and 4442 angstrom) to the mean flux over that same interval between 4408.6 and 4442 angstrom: 9.79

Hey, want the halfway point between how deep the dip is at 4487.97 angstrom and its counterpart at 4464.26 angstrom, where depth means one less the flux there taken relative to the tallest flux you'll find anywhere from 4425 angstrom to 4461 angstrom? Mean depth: 0.011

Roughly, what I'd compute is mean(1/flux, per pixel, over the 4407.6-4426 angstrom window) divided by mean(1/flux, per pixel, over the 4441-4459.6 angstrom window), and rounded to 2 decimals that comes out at 0.99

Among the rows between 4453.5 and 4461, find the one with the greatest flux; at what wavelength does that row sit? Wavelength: 4460.15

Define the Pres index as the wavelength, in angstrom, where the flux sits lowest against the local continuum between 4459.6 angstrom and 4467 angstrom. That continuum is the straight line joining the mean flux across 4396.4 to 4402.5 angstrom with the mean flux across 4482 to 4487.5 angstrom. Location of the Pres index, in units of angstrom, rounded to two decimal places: 4466.32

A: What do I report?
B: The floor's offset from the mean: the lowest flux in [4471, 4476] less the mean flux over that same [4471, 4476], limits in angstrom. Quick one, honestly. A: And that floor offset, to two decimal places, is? -2.20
